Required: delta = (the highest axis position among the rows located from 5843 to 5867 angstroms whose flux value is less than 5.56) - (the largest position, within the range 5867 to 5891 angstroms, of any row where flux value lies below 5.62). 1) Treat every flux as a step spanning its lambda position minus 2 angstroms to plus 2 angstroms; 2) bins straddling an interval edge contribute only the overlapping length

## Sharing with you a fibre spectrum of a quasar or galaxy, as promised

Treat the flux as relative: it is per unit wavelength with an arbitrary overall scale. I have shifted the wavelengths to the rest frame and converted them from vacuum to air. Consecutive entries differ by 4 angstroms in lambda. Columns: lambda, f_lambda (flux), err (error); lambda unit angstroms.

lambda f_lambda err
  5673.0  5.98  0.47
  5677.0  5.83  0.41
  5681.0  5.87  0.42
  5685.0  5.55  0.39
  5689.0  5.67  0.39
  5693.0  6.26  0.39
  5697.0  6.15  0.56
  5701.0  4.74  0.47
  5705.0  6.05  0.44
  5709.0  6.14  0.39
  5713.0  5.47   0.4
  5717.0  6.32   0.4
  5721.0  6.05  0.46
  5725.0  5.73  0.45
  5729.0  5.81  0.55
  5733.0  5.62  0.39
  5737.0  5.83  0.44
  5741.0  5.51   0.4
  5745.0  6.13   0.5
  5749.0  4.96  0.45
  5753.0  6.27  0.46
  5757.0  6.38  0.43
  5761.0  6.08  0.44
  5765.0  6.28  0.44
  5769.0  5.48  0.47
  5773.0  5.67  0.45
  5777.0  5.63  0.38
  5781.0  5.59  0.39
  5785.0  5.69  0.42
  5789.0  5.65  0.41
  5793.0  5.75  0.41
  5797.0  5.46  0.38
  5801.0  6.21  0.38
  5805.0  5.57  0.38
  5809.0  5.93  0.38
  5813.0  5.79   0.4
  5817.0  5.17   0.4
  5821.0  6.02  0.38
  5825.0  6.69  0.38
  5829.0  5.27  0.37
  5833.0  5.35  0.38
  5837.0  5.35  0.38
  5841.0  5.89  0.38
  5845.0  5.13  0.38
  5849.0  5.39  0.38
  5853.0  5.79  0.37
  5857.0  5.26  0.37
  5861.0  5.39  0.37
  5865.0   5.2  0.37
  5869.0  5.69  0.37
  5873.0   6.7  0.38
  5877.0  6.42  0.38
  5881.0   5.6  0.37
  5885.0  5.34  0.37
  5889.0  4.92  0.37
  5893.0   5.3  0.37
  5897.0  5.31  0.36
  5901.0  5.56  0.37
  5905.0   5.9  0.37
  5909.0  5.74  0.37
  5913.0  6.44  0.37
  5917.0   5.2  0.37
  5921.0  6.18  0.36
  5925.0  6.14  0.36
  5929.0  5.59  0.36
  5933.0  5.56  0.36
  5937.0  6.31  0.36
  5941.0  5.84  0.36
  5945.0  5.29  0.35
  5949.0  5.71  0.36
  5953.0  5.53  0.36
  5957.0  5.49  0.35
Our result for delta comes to -24 angstroms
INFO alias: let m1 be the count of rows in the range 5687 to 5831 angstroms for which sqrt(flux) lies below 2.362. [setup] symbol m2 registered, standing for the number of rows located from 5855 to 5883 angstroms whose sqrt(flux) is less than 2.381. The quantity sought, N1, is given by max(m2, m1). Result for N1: 9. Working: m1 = 9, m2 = 4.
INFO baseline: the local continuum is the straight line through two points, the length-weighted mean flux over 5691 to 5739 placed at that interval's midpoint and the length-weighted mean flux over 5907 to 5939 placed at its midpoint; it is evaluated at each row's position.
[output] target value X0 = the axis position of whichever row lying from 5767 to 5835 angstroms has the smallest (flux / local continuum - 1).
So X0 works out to 5817.0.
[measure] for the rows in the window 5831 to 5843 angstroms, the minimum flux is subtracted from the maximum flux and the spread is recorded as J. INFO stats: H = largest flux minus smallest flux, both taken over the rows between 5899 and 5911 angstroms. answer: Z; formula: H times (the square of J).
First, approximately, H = 0.34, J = 0.5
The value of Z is 0.10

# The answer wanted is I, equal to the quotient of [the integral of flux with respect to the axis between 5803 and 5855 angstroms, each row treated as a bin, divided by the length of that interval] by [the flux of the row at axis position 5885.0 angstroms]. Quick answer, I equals 1.06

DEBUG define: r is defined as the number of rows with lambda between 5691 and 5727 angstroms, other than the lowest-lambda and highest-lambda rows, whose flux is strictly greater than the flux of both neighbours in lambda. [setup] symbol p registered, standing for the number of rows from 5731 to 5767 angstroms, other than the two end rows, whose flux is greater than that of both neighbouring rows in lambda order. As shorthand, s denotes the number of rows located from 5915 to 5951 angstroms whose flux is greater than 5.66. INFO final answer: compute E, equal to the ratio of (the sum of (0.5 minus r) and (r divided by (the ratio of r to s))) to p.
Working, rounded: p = 3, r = 2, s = 5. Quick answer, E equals 1.2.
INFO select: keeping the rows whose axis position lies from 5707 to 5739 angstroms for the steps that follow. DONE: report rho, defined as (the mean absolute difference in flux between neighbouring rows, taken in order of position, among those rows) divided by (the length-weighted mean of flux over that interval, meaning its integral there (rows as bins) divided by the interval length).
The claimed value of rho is 0.063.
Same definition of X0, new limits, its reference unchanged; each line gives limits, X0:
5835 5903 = 5889.0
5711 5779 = 5749.0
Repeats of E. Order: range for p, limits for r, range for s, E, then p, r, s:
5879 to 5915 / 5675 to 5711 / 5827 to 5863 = 0.5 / 1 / 2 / 2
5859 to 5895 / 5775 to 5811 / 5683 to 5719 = 3.5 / 1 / 3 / 6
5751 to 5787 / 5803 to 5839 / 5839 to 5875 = 0.8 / 3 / 2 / 4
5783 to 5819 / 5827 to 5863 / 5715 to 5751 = 1.5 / 3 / 2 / 6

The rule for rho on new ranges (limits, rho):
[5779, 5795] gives 0.014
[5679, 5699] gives 0.048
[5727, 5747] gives 0.058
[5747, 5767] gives 0.080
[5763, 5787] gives 0.041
